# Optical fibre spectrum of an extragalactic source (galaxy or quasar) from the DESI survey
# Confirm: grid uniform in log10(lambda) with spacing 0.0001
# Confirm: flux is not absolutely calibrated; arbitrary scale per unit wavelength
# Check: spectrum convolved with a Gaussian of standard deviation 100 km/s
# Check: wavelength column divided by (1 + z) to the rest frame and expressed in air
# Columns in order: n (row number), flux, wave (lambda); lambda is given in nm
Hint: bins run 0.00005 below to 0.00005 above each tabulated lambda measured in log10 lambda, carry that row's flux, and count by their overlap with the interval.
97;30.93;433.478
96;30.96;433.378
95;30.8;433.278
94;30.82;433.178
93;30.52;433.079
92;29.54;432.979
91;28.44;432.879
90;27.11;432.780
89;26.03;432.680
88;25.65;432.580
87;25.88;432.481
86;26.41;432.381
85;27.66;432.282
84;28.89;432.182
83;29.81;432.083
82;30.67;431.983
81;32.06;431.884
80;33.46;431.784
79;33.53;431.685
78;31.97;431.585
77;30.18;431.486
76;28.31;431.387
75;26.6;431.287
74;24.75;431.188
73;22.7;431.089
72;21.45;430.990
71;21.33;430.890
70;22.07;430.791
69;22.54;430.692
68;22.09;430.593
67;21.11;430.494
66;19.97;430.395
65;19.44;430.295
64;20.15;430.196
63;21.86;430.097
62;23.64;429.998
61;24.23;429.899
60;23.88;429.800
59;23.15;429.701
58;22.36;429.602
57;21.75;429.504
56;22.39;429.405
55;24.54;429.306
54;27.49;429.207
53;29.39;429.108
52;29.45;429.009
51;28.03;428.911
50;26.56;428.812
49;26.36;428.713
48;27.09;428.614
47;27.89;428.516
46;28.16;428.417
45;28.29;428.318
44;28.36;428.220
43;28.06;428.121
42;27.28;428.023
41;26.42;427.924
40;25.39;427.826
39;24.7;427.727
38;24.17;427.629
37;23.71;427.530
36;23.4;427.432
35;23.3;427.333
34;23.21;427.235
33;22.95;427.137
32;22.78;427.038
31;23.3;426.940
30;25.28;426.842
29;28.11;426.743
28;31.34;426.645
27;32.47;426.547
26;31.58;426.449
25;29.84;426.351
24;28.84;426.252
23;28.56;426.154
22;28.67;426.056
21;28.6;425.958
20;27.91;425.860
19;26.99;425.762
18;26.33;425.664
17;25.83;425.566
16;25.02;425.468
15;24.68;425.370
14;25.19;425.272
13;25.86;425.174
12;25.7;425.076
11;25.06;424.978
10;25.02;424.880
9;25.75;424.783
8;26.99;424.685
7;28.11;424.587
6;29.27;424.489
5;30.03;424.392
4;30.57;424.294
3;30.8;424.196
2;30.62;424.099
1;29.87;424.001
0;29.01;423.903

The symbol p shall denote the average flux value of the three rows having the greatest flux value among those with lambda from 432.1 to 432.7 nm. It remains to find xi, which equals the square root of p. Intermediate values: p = 28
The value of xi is 5.26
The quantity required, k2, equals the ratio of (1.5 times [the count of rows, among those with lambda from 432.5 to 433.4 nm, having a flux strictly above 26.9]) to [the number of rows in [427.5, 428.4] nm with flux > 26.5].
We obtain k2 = 2.6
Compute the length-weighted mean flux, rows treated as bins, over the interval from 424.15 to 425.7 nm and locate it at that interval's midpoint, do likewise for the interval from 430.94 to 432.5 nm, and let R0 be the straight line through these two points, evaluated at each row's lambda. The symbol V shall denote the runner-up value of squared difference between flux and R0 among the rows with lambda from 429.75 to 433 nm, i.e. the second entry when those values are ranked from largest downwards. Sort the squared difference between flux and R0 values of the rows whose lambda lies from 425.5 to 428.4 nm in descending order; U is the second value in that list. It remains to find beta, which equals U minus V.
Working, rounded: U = 21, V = 67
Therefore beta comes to -46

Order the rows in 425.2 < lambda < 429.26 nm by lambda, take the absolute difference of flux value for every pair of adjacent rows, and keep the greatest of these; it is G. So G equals 3.2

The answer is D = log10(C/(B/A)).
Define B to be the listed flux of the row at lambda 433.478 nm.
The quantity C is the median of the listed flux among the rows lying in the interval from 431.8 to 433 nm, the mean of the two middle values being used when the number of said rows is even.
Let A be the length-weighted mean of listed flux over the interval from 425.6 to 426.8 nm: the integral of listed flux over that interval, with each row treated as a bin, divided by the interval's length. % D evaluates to 1.42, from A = 29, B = 30.93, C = 28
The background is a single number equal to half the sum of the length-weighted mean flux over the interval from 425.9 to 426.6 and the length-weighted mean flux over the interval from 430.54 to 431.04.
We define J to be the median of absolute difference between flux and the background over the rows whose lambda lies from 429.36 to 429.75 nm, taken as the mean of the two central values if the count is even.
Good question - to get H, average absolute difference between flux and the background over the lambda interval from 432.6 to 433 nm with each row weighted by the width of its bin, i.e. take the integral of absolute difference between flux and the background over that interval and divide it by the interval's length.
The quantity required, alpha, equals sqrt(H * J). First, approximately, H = 1.7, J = 3.5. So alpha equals 2.4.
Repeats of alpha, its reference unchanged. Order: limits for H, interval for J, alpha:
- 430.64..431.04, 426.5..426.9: 3.9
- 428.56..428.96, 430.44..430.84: 2.1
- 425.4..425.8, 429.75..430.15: 1.1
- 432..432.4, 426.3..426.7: 3.9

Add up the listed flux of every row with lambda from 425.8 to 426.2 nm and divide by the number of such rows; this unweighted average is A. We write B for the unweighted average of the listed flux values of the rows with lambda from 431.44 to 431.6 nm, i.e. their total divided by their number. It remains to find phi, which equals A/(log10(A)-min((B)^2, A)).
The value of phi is -1.05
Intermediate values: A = 28.4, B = 31.1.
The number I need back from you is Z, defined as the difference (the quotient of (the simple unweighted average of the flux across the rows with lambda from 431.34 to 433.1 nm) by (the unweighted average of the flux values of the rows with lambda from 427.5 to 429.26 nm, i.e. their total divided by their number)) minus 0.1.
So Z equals 0.98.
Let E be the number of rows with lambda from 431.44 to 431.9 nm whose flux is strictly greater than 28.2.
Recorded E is 5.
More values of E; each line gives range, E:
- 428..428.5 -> 2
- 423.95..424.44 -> 5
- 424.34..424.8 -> 2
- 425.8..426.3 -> 4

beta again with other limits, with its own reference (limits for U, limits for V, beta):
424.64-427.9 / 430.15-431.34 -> -46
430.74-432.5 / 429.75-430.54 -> -20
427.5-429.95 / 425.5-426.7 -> 12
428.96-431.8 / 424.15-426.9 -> 48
